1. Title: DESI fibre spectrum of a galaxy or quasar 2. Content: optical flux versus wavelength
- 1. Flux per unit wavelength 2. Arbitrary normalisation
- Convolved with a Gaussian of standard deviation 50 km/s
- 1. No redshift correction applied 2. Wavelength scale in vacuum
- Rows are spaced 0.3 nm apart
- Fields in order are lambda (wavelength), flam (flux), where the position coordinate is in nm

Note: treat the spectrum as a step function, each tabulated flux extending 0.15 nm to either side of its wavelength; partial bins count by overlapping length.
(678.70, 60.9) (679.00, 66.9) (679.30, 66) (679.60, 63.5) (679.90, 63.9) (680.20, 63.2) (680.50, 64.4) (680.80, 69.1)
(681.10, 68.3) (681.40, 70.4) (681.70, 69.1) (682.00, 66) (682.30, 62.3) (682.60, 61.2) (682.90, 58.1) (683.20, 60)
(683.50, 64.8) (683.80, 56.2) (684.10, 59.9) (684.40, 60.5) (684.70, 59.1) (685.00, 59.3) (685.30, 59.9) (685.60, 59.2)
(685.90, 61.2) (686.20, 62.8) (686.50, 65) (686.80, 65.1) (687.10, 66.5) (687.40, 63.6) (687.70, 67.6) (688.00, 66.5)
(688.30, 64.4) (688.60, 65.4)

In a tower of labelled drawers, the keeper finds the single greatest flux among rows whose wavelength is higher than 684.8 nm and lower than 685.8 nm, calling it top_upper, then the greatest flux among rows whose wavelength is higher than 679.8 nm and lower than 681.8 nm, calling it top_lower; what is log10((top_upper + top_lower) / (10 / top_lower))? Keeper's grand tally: 2.96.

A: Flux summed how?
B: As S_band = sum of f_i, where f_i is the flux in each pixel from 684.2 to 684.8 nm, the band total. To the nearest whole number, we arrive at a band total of 120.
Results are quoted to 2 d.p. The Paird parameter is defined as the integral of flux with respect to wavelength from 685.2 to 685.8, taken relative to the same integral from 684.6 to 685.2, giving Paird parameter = 1.01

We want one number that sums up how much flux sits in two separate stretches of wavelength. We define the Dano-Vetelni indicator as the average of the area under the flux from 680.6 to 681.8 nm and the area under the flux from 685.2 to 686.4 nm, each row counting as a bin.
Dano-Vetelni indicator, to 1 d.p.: 78.0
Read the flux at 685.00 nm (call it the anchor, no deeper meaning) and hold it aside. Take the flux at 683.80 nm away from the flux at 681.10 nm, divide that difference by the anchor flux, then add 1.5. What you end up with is 1.70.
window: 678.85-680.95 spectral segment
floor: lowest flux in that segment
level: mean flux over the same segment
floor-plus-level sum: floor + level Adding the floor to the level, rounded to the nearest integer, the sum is 128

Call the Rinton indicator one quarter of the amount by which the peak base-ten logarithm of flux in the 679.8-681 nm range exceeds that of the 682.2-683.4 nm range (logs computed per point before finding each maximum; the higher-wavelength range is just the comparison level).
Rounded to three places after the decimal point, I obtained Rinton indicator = 0.011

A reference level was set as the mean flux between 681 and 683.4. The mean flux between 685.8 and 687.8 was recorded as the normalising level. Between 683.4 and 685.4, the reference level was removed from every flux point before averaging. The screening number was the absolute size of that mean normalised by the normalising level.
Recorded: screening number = 0.07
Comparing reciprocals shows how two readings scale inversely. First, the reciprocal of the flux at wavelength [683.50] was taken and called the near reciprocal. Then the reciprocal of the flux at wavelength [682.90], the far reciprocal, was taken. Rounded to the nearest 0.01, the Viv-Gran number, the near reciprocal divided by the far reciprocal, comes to 0.90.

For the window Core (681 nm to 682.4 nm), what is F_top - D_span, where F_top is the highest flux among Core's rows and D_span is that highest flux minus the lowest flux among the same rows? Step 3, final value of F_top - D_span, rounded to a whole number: 62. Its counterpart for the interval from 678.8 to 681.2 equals 63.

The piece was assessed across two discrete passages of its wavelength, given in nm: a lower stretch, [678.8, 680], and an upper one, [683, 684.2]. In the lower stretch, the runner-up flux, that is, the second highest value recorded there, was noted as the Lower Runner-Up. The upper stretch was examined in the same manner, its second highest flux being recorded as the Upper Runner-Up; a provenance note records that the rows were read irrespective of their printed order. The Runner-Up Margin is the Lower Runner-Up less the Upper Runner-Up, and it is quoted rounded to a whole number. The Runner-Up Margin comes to 6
